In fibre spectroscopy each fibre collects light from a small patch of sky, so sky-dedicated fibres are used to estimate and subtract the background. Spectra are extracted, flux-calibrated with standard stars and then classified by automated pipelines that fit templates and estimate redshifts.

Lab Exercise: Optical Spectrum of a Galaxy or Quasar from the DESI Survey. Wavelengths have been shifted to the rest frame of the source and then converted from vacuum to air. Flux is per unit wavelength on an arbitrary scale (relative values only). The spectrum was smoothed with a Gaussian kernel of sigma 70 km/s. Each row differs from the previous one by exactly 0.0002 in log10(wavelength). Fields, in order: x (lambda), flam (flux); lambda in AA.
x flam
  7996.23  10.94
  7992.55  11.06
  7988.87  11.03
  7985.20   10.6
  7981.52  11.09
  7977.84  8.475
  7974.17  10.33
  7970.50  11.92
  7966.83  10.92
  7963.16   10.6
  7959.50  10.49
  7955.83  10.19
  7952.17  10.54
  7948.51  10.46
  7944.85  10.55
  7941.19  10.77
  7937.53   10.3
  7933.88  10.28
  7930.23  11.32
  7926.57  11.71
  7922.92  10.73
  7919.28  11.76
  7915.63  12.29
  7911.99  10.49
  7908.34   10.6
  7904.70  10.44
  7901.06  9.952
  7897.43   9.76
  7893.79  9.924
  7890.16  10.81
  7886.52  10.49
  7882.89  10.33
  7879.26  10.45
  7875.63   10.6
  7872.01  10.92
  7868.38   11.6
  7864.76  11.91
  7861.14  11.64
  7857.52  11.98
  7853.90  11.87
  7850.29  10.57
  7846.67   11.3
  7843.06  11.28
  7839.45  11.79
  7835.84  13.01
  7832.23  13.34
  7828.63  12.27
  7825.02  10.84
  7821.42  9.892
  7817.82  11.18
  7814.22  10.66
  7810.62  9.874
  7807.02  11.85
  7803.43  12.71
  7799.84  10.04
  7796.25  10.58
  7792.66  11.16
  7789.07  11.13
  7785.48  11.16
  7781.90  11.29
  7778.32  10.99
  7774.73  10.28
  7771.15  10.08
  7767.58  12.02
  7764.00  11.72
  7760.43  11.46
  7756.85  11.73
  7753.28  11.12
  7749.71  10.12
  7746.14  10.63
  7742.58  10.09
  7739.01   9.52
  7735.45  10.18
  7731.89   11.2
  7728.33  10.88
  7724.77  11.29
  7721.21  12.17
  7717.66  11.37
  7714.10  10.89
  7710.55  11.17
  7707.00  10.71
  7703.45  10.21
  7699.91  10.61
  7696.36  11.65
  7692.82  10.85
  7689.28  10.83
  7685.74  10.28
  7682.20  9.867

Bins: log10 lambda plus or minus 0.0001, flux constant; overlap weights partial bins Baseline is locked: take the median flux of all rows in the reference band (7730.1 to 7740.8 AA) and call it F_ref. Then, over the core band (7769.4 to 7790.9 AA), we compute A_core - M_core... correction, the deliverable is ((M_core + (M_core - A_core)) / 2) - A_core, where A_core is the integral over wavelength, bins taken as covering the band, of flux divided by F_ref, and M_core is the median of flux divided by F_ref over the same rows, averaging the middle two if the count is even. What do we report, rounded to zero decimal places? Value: -33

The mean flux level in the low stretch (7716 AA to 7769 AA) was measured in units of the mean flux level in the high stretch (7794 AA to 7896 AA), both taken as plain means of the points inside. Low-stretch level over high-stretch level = 0.98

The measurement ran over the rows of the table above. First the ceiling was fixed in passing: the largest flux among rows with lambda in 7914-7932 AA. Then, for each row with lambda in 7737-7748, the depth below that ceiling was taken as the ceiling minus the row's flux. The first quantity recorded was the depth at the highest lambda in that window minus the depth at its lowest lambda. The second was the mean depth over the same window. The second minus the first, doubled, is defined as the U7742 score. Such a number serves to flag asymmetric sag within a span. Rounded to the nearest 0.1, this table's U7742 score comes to 6.6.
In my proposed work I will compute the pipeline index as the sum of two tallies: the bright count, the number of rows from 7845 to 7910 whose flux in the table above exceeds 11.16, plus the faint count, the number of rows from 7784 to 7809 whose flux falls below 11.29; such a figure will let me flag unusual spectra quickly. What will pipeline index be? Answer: 11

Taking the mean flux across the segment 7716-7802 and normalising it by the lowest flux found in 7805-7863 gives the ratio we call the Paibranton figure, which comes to 1.11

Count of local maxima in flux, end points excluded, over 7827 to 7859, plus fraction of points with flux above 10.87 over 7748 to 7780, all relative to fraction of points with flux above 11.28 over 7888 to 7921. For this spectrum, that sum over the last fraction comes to 12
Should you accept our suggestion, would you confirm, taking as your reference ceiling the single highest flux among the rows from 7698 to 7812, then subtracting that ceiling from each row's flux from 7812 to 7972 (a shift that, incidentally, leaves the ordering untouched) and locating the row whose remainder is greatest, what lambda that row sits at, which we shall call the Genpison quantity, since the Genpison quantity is 7832.23 AA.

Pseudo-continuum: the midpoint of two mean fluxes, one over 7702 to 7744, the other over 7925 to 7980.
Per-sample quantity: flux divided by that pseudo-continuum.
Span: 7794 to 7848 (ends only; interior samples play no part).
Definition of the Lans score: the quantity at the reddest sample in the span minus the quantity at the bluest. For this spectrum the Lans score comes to 0.07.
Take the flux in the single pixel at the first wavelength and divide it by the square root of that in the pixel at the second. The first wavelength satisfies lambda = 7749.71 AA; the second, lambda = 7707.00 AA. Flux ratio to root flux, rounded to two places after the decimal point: 3.09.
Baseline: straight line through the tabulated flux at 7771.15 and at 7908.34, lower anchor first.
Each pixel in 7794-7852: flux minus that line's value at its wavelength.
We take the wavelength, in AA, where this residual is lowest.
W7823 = 7821.42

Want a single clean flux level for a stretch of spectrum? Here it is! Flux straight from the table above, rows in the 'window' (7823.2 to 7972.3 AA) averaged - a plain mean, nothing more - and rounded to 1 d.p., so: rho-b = 11.0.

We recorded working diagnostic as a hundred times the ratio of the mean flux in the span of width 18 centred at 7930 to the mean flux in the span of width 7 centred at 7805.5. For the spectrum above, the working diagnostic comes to 89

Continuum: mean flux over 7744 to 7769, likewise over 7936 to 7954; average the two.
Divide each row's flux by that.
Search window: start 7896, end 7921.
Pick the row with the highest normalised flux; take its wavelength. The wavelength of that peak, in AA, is 7915.63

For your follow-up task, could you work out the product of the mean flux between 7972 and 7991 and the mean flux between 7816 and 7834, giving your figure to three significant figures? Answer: 119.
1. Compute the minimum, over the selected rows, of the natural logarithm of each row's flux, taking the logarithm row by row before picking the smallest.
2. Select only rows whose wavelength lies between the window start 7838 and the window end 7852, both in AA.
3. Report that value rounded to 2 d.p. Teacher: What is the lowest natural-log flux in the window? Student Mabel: 2.36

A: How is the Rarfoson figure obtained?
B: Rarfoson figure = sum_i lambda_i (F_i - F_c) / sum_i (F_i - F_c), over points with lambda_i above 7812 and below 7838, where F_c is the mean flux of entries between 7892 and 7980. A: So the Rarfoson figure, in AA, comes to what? 7832.2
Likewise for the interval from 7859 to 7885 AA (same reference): 7862.9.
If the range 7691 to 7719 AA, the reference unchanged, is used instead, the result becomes 7706.7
